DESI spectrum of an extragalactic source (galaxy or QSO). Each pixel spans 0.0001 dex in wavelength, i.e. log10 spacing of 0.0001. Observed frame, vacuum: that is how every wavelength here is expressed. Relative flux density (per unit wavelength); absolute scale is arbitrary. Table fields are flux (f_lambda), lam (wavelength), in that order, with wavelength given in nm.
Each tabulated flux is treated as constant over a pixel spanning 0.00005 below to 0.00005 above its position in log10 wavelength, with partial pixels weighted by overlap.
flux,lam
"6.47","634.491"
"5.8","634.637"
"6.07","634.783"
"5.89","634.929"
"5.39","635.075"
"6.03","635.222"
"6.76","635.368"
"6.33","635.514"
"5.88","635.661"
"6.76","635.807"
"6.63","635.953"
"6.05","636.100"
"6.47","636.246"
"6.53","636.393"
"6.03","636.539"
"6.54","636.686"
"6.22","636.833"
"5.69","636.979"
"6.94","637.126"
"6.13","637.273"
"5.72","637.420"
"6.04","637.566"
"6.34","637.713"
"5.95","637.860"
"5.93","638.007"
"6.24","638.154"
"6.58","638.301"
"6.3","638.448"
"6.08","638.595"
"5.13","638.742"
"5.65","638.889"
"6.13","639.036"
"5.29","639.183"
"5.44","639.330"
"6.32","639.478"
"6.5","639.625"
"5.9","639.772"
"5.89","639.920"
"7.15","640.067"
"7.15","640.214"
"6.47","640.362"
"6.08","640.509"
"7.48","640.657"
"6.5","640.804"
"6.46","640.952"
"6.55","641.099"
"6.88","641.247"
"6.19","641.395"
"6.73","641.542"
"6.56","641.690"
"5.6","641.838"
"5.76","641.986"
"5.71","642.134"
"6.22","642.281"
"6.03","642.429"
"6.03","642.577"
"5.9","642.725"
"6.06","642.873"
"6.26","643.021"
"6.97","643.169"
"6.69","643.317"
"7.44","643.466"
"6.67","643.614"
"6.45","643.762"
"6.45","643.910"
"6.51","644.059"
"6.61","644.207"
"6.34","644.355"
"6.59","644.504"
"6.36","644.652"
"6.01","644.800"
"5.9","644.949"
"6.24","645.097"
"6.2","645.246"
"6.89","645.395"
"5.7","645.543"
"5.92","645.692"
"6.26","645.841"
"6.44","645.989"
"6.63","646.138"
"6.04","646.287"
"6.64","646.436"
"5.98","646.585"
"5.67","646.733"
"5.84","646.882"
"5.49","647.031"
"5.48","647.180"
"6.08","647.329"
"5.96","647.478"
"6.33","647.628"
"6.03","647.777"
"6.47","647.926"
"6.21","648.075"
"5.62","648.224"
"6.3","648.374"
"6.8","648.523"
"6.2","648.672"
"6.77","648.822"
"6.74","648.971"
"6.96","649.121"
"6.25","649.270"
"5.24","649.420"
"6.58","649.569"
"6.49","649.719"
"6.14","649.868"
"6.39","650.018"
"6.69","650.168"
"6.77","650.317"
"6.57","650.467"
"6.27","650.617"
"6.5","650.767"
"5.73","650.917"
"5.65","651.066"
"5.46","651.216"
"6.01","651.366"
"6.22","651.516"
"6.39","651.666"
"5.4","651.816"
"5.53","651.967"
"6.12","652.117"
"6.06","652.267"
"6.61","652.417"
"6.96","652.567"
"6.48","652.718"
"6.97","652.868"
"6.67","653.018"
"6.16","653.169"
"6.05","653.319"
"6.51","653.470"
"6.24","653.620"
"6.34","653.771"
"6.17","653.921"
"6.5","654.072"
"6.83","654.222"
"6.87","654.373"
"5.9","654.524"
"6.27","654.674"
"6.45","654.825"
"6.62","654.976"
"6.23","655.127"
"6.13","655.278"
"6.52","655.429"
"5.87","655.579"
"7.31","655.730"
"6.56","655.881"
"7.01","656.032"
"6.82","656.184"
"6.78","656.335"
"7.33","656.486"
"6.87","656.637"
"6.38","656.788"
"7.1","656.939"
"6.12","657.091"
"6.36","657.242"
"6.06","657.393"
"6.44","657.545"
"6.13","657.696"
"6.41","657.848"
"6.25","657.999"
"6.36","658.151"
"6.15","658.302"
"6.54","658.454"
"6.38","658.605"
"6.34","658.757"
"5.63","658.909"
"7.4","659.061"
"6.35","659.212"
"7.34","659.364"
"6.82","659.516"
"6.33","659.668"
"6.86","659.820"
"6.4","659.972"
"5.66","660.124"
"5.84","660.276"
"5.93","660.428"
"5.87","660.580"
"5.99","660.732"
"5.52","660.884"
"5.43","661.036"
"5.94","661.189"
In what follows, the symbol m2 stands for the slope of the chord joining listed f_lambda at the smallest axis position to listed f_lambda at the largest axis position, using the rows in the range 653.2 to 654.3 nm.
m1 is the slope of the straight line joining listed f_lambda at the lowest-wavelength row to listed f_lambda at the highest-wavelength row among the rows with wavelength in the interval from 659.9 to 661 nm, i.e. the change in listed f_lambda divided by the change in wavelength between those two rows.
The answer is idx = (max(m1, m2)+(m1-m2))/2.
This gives -0.48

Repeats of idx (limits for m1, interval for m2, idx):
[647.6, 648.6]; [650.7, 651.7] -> 0.59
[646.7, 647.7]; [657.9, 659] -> 1.08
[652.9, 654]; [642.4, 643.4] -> -0.28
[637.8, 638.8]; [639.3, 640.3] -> -0.46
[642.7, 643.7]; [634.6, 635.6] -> 0.56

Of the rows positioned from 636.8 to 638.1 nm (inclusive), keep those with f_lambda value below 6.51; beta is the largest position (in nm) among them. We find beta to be 638.007 nm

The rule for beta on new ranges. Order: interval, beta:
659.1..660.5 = 660.428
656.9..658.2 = 658.151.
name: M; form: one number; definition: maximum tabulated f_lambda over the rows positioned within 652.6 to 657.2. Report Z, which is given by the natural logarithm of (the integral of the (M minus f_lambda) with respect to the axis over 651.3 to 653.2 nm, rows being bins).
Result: 0.7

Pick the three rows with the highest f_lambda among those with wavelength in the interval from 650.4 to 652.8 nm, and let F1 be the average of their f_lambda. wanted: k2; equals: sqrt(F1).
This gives 2.591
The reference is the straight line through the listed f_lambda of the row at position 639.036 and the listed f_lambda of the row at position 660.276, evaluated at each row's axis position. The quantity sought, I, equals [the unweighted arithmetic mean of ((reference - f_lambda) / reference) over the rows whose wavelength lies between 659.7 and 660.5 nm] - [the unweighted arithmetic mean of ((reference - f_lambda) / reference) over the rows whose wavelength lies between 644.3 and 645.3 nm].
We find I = -0.02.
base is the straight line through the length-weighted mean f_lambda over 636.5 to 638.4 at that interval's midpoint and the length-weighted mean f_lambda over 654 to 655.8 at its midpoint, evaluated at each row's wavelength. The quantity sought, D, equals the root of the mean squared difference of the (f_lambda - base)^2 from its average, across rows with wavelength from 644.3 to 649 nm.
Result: 0.20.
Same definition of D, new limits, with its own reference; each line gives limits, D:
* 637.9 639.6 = 0.38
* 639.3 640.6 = 0.34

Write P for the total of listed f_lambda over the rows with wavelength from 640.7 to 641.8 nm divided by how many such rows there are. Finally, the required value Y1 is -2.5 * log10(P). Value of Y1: -2.04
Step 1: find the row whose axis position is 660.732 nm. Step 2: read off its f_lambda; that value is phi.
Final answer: 5.99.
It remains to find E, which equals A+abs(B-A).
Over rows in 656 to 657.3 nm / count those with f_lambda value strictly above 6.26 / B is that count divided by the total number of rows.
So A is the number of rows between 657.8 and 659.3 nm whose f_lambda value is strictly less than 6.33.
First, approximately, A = 3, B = 0.89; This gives 5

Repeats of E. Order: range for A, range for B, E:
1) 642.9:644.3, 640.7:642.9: 2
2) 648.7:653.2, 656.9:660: 27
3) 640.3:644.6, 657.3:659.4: 21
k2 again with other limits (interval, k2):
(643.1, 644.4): 2.652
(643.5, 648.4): 2.595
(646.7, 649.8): 2.616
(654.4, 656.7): 2.686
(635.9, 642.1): 2.694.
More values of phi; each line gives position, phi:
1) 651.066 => 5.65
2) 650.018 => 6.39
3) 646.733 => 5.67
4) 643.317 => 6.69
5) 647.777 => 6.03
